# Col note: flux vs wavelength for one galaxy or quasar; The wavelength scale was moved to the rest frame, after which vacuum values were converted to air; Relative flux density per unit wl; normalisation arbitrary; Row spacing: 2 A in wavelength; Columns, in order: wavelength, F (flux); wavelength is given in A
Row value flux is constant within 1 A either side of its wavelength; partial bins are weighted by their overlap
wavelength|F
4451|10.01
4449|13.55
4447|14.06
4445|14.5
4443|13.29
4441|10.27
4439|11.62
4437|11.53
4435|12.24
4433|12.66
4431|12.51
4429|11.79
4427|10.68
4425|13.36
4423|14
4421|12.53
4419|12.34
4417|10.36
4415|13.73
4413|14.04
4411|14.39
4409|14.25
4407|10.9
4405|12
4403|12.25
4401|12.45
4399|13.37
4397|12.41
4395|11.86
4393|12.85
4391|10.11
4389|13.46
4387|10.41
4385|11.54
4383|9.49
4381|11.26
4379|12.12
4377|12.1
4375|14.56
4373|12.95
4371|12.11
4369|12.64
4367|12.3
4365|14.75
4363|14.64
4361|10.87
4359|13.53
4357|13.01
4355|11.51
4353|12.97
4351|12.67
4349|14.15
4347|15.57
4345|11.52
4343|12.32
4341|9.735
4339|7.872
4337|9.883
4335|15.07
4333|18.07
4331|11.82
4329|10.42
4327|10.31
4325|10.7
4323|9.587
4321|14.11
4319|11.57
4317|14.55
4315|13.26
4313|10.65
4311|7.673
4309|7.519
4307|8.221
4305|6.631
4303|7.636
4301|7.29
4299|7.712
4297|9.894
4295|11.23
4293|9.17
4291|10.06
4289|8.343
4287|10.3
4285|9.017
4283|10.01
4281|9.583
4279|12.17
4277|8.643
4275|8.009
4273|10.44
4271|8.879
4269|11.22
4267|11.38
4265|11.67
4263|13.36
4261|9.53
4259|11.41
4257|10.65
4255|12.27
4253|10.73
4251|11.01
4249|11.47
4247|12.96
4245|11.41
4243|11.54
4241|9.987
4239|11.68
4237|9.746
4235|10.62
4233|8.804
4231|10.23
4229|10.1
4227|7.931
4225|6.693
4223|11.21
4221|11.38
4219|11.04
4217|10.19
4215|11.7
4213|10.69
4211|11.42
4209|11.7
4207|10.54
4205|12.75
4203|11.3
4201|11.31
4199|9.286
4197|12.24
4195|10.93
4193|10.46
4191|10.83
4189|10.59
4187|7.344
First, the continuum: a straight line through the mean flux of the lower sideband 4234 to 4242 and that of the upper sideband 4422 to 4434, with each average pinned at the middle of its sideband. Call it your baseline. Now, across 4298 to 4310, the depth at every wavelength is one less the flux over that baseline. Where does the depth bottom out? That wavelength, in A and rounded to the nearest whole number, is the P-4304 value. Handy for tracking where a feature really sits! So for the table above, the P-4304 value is 4307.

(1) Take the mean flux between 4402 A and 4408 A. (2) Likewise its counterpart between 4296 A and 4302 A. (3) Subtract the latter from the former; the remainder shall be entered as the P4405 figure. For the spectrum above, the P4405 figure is 3.4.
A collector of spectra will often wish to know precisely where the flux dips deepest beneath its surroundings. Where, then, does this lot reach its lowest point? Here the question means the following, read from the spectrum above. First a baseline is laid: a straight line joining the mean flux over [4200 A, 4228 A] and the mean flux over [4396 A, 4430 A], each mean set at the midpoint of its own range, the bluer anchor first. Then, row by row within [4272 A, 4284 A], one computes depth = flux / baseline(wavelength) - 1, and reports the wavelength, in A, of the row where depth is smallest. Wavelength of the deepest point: 4275 A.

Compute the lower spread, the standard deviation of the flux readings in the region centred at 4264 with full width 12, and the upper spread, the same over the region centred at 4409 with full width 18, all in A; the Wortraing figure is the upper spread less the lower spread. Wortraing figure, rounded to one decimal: 0.3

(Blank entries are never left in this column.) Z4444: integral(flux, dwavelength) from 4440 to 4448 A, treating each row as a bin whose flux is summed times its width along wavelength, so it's 104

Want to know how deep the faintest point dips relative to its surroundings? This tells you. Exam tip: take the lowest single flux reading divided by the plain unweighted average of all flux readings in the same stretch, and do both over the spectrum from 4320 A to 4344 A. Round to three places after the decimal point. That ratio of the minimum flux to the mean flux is 0.675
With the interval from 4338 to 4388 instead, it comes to 0.642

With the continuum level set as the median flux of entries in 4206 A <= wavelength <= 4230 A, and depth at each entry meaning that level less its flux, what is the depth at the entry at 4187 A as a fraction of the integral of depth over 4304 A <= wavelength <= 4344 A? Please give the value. -0.66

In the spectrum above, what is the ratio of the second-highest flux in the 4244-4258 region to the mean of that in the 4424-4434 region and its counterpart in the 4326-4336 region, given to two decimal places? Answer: 0.88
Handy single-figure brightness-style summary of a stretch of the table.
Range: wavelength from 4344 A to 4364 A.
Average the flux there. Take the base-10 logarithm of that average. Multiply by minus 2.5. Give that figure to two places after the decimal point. -2.79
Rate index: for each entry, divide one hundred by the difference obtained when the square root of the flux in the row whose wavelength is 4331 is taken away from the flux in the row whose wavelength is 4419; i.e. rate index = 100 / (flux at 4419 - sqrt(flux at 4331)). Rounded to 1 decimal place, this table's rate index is 11.2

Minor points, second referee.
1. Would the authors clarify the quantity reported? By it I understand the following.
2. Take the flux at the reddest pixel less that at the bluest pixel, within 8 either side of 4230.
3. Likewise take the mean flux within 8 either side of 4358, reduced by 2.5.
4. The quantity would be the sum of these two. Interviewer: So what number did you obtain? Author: 9.0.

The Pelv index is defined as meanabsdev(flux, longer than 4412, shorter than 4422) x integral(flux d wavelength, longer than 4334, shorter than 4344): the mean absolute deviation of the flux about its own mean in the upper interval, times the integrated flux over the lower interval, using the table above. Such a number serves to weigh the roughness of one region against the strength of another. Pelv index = 113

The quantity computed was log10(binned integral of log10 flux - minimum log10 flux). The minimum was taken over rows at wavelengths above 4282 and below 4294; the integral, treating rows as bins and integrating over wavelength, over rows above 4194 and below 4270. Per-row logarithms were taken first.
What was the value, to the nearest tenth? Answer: 1.9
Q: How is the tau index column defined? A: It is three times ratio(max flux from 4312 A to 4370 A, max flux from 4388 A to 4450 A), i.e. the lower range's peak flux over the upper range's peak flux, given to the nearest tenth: 3.7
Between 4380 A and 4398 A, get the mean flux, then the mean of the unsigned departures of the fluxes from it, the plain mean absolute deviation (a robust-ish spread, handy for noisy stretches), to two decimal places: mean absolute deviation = 1.04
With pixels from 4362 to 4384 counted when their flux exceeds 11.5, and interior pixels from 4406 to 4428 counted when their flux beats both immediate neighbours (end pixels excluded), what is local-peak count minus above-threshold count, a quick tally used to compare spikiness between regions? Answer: -7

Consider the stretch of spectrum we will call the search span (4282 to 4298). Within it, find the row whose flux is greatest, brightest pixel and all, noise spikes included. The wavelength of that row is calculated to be 4295 A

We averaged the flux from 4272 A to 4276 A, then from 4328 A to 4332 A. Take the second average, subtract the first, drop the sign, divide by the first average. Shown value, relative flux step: 0.21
